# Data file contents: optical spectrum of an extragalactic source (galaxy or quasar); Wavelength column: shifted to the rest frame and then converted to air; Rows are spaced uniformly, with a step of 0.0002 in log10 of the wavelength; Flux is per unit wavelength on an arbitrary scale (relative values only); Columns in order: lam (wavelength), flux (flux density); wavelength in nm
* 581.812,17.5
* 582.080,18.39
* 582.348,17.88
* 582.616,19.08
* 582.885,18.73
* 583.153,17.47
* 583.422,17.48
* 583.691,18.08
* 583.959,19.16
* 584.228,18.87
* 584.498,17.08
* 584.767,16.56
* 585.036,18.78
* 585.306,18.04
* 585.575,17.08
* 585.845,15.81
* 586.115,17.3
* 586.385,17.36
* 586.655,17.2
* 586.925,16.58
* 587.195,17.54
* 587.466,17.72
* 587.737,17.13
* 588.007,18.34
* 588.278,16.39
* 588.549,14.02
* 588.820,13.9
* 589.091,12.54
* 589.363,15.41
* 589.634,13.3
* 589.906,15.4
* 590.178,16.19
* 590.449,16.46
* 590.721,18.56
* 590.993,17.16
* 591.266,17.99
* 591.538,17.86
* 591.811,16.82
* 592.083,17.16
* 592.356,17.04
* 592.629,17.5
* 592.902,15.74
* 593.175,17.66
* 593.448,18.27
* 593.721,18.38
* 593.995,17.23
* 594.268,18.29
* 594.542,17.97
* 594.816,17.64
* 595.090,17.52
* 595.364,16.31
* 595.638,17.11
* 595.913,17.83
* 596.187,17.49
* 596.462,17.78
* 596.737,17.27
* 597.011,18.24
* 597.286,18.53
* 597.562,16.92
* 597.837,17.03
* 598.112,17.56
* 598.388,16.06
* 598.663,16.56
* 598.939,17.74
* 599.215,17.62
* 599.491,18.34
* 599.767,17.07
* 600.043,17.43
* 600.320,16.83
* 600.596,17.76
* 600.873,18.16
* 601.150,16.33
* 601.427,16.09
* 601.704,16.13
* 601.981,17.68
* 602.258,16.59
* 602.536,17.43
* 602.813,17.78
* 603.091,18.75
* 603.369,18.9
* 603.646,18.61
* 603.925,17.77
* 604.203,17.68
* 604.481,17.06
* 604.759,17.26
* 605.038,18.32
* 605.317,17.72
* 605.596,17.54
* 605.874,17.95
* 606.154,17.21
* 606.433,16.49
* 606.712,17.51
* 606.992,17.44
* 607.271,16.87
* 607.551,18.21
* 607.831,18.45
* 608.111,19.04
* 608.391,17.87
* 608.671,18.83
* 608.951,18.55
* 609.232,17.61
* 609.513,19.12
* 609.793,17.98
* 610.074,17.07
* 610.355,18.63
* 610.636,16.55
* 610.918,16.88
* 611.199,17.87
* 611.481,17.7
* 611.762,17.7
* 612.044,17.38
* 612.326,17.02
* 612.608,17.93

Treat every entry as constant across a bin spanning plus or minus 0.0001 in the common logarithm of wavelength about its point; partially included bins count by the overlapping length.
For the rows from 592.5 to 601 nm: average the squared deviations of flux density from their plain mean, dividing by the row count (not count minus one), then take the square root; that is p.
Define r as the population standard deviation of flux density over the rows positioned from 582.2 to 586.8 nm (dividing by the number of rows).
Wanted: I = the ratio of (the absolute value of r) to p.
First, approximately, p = 0.68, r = 0.91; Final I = 1.3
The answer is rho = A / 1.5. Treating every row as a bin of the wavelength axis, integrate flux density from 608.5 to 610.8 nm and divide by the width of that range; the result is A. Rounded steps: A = 18.0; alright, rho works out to 12.0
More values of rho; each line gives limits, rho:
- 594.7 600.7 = 11.6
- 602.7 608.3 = 11.9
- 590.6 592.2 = 11.7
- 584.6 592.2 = 11.1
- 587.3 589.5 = 10.5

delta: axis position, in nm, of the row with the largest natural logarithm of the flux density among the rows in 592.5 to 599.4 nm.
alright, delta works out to 597.286 nm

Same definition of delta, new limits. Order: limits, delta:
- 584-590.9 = 584.228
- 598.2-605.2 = 603.369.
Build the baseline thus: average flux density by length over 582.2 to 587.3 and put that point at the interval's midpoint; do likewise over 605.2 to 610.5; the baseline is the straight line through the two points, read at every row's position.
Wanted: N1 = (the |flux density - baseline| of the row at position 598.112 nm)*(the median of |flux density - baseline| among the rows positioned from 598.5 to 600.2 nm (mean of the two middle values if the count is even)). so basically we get 0.1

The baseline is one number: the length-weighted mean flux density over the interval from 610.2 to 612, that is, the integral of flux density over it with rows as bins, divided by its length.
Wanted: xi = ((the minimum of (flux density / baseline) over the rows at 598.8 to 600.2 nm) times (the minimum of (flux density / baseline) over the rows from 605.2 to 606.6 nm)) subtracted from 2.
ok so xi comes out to 1.09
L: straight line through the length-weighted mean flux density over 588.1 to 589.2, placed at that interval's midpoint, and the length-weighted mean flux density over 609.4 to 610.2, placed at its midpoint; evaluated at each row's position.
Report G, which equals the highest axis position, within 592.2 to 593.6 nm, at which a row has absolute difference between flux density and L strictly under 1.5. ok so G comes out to 592.902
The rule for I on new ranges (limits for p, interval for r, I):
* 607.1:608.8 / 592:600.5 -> 0.9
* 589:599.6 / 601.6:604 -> 0.7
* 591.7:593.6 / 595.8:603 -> 1.0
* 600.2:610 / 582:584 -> 0.8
